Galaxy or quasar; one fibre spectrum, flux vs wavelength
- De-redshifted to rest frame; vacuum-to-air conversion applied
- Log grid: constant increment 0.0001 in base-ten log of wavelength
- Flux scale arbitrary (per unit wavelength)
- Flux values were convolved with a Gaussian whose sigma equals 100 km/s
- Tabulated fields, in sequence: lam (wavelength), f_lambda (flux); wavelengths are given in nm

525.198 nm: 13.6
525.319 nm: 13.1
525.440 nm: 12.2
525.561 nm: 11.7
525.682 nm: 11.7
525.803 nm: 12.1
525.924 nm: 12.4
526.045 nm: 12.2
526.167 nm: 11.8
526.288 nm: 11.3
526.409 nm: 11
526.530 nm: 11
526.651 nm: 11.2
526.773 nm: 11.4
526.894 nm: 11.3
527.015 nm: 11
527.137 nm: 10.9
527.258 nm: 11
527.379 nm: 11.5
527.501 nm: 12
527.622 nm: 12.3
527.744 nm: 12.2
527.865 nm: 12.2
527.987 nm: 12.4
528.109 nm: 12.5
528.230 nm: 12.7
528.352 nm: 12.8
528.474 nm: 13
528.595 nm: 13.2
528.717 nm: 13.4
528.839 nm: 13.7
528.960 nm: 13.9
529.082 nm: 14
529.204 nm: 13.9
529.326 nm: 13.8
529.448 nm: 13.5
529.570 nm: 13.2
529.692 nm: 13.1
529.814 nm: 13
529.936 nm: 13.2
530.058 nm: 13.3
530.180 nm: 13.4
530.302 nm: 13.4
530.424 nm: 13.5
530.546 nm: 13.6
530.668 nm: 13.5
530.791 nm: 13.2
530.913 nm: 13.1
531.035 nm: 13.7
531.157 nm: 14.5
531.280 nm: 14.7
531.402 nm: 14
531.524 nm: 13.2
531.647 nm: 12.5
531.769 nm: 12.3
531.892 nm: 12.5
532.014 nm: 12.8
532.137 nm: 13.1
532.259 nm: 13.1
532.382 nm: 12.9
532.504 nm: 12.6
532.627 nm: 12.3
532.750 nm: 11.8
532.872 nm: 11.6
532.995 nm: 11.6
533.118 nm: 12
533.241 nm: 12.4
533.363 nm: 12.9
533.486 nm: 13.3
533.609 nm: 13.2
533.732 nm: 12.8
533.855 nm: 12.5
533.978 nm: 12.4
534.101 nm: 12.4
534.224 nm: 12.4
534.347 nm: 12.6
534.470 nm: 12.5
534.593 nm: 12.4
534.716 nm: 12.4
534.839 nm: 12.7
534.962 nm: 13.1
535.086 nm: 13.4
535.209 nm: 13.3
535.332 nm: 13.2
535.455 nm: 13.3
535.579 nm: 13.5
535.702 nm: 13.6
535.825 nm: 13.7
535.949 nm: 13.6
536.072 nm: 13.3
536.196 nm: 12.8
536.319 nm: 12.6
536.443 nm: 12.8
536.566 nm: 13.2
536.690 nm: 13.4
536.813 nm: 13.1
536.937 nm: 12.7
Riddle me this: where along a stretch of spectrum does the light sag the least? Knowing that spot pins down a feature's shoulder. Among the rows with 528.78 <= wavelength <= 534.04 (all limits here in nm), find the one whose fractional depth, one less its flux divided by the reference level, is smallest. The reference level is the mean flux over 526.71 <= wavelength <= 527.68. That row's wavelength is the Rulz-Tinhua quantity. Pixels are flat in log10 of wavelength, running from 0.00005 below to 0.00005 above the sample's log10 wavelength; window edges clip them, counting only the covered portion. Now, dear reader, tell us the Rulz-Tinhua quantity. 531.280 nm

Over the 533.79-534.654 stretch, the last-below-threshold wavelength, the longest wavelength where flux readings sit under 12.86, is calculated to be 534.593 nm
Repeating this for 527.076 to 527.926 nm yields 527.865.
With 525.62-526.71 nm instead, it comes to 526.651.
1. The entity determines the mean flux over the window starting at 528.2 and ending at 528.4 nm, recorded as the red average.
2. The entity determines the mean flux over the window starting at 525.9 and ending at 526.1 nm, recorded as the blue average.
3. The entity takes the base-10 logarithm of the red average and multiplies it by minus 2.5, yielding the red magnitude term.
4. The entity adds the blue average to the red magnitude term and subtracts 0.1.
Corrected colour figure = 9.4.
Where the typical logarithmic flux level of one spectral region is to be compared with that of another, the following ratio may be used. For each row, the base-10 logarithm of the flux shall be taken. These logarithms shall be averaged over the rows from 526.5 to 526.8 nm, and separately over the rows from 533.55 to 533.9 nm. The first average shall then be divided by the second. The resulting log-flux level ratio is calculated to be 0.95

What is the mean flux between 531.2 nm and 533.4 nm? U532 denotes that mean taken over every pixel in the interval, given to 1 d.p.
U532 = 12.7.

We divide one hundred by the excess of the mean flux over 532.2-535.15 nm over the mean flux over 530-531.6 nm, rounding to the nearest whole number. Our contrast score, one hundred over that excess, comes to -94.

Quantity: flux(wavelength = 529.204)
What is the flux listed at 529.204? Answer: 13.9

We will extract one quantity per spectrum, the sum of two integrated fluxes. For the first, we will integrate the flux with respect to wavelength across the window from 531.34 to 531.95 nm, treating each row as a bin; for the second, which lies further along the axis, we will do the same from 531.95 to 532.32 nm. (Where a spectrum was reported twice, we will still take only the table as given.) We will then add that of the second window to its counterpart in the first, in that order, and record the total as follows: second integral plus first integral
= 12.7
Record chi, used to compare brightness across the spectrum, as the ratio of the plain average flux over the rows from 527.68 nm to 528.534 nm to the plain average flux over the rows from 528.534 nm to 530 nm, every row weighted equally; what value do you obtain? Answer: 0.93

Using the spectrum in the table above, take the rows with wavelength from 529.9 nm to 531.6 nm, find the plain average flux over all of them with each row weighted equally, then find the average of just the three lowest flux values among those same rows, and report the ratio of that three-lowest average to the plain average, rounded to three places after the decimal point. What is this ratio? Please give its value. 0.969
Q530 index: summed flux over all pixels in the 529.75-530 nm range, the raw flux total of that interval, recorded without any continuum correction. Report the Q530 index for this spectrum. 26.2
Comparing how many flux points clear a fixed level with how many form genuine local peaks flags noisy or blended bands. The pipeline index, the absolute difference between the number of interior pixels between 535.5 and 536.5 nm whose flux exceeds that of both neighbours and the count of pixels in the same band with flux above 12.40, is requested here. 7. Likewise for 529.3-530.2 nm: 8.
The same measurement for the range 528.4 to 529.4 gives 7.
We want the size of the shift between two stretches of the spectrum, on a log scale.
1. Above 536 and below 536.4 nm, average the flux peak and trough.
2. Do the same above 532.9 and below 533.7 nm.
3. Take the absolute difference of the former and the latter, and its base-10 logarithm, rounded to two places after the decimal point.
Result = -0.30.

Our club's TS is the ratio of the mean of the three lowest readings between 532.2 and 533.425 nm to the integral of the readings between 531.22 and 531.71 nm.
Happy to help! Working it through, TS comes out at 1.75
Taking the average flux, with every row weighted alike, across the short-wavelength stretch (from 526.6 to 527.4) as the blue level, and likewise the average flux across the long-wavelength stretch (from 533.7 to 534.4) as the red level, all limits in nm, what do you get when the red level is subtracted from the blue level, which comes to -1.3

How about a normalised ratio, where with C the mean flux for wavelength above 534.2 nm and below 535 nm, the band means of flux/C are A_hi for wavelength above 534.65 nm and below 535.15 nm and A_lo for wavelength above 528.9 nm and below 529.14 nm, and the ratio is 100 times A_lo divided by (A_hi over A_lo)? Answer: 120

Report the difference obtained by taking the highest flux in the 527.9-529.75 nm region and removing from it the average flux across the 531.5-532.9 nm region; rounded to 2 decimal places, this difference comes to 1.44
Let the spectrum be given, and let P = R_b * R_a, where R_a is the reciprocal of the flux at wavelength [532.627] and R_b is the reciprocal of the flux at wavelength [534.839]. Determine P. 0.0064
